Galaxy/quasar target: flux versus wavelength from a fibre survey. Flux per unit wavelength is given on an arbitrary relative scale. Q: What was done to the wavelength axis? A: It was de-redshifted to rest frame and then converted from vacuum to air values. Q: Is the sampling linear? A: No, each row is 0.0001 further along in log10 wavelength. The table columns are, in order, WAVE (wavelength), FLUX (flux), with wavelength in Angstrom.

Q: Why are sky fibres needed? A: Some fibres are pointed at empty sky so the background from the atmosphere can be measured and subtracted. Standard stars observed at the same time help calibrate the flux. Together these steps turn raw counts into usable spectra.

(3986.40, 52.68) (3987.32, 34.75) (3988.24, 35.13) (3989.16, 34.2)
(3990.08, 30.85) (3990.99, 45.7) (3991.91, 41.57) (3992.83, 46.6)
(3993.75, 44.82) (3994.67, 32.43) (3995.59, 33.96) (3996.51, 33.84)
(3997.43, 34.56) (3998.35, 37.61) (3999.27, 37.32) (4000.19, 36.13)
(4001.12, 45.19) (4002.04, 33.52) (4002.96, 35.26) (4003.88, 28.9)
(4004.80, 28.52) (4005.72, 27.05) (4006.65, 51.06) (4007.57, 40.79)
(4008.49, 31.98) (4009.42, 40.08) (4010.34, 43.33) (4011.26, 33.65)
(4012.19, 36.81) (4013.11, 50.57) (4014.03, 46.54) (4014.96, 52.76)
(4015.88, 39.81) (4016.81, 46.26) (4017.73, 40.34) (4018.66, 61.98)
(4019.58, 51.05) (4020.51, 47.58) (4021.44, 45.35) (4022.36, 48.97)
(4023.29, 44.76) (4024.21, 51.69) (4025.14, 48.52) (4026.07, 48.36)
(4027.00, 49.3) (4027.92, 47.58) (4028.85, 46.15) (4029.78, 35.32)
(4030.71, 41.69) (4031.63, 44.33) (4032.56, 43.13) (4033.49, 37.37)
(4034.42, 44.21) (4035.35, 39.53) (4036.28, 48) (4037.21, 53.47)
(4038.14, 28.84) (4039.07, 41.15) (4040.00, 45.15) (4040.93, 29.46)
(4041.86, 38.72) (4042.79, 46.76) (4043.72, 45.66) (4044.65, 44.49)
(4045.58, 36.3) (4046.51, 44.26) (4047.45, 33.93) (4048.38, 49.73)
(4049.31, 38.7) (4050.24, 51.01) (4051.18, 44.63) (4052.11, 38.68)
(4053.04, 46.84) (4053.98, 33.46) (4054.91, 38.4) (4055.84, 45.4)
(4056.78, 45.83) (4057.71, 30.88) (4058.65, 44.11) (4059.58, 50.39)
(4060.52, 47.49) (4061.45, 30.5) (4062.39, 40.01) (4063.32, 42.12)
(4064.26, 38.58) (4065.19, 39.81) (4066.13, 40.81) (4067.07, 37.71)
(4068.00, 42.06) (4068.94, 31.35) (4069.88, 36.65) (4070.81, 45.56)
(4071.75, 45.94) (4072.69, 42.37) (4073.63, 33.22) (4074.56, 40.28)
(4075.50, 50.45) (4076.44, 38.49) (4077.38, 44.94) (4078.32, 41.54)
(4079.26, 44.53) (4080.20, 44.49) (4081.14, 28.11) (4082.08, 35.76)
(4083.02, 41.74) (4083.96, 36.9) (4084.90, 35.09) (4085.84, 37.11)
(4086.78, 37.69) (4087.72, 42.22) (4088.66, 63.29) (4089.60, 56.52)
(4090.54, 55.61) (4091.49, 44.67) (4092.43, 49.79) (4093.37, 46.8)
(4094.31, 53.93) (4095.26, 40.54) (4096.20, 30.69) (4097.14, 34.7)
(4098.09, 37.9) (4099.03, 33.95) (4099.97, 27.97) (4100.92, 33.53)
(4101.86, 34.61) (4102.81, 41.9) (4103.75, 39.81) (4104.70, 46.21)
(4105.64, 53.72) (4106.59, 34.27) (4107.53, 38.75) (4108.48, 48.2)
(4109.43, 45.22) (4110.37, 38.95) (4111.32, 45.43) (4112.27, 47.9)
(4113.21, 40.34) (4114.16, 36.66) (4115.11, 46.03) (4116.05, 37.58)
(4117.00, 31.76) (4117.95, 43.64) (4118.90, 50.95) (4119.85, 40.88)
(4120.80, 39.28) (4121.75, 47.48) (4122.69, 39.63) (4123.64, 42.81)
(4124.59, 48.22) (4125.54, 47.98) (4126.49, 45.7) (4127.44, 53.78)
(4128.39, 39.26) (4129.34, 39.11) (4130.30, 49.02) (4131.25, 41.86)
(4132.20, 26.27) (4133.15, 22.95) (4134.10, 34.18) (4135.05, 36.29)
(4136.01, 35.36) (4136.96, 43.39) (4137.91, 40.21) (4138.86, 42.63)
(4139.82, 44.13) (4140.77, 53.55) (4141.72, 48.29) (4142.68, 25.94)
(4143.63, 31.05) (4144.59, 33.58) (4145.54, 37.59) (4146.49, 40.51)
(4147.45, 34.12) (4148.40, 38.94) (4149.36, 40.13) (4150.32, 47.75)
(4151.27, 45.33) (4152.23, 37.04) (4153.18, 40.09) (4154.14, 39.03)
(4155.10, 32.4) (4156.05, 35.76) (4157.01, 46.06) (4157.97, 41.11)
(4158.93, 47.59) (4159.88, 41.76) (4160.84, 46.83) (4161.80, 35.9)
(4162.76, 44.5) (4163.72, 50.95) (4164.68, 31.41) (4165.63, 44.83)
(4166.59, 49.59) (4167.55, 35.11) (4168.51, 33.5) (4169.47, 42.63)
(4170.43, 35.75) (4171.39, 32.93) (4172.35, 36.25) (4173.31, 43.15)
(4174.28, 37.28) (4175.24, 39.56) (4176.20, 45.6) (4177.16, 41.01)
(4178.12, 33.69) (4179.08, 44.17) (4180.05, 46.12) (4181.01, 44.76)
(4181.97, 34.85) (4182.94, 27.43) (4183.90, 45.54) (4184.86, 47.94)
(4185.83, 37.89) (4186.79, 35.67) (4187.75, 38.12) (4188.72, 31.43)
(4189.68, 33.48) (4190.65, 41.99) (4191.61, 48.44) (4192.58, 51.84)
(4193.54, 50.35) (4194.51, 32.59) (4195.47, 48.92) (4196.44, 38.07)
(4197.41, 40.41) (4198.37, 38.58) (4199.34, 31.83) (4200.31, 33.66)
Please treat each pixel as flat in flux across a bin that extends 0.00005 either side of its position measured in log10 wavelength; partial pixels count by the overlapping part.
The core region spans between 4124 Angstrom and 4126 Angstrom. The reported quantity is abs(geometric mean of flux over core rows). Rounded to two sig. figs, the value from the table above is 48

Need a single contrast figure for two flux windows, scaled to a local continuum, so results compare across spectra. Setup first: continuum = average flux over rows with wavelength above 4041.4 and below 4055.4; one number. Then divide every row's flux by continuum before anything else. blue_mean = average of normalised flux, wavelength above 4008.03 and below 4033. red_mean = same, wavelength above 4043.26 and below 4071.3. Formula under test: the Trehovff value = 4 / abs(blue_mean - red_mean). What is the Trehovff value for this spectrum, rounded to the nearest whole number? 43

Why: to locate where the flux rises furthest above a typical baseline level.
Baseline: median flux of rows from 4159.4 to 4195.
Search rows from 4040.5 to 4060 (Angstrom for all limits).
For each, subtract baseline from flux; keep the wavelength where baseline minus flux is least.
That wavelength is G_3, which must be 4050.24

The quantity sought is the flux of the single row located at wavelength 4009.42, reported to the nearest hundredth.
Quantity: 40.08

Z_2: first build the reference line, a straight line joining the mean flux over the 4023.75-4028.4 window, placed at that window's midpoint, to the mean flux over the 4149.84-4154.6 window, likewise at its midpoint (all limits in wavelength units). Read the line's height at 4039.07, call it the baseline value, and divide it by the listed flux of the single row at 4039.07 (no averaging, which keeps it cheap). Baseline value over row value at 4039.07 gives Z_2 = 1.17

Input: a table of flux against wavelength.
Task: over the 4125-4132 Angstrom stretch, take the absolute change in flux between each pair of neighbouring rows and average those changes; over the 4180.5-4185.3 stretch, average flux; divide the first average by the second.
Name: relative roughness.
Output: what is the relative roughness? 0.17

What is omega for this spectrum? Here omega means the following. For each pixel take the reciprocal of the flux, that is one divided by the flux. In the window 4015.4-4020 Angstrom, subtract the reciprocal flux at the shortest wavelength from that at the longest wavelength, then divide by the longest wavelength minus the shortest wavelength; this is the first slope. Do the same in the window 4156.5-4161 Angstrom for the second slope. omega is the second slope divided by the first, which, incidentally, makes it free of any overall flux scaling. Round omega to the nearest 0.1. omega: 0.1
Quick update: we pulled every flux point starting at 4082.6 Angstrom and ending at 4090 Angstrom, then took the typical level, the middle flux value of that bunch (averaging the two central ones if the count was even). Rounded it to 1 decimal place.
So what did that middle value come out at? 39.7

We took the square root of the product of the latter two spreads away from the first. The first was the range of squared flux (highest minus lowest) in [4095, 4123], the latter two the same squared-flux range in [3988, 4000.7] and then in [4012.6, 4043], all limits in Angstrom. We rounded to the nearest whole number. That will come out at 187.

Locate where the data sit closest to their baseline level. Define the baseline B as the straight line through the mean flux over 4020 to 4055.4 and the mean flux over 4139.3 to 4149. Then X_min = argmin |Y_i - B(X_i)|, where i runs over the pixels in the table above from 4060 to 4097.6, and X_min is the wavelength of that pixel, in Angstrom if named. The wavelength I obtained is 4063.32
